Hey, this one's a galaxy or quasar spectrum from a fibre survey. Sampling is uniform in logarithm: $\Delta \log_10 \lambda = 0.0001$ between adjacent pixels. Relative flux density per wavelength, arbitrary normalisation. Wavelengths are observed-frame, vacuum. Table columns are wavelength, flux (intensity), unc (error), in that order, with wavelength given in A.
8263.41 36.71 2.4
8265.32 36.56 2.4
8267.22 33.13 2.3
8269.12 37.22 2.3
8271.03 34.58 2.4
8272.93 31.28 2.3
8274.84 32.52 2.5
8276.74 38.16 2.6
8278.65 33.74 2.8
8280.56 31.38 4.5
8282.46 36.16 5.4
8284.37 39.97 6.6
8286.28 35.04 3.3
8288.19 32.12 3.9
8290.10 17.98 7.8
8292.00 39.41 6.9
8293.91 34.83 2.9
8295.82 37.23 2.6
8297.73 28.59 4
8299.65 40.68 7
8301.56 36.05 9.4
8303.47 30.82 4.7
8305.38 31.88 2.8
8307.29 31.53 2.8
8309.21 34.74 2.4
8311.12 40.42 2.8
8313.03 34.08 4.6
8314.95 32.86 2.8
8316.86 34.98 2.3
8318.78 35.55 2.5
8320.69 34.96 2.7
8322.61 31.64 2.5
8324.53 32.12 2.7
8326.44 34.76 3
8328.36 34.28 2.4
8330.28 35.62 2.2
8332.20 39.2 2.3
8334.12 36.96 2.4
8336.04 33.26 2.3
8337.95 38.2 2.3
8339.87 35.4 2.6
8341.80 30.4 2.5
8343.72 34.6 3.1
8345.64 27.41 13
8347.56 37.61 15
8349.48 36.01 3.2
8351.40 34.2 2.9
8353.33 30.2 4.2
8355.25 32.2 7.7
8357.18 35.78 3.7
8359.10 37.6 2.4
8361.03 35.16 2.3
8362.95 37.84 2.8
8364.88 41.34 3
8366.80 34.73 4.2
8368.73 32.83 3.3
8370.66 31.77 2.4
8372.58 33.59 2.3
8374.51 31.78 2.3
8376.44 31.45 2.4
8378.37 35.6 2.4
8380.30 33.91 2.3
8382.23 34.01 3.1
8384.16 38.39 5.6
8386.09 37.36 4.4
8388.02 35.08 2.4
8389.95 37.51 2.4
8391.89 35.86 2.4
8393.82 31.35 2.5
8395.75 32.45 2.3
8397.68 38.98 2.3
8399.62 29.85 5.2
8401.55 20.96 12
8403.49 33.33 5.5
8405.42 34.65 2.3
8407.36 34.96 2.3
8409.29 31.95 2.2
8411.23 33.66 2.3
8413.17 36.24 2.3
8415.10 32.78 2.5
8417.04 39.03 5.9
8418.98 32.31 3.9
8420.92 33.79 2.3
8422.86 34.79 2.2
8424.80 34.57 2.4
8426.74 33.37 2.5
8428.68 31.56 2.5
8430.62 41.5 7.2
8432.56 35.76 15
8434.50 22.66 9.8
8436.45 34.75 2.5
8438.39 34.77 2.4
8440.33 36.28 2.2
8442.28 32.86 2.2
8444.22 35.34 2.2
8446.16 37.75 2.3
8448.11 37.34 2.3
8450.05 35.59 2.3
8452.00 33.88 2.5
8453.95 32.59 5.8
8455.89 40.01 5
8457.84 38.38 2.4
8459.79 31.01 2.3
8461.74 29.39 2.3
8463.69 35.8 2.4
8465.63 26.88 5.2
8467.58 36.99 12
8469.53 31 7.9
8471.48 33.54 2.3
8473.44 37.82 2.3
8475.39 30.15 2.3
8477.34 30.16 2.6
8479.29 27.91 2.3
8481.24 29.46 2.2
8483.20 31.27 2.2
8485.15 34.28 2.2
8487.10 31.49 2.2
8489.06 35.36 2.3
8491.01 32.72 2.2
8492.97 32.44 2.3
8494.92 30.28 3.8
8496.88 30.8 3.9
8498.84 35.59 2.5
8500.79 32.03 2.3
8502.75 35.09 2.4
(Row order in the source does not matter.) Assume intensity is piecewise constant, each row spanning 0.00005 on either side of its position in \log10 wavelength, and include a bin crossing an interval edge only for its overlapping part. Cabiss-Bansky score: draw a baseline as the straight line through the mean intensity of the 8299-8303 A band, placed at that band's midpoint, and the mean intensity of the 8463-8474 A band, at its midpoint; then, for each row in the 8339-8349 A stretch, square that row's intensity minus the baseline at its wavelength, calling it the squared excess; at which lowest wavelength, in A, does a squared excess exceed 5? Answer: 8341.80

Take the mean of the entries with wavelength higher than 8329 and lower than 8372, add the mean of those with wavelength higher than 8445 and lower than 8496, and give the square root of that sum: 8.254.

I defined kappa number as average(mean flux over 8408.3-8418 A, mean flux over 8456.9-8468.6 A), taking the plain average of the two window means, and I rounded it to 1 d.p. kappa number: 33.9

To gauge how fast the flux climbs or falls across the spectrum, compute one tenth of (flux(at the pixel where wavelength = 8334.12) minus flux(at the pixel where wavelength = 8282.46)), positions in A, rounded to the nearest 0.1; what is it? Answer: 0.1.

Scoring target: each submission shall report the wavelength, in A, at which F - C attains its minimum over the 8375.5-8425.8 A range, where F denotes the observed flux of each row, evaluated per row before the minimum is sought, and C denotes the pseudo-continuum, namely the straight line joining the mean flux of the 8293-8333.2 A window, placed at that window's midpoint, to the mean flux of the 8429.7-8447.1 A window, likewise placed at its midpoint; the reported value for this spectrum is 8401.55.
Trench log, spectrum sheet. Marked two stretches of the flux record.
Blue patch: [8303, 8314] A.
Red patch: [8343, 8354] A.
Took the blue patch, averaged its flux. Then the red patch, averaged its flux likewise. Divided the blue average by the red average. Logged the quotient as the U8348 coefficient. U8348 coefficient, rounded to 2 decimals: 1.02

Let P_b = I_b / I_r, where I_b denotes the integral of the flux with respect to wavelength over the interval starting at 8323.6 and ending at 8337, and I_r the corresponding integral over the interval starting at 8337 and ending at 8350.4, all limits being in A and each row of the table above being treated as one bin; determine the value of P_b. 1.03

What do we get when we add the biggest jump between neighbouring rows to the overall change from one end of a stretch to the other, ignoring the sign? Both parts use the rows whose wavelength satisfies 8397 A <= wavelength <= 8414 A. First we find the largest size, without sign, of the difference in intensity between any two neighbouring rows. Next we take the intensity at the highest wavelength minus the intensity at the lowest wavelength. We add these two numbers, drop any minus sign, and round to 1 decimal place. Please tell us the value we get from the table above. 9.6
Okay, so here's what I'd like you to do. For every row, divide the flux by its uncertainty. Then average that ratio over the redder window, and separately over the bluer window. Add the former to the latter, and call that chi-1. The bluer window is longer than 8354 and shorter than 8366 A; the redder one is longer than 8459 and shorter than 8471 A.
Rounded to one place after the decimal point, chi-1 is 20.9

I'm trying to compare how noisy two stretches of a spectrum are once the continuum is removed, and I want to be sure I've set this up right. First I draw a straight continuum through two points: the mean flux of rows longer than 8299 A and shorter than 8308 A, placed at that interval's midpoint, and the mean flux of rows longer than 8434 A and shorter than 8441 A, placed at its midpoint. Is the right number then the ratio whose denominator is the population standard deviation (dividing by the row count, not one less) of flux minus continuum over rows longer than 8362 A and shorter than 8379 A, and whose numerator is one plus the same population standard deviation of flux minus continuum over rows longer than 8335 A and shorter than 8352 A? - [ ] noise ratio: 1.4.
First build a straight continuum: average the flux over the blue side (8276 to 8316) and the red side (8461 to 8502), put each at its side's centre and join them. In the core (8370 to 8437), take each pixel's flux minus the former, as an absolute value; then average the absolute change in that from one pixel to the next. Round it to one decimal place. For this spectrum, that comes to 2.9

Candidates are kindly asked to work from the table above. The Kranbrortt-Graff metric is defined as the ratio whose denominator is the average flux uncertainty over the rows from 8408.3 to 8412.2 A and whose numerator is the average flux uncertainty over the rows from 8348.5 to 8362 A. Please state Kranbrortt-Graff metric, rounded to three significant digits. 1.68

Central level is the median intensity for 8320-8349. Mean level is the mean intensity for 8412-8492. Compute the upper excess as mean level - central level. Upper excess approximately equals -1.0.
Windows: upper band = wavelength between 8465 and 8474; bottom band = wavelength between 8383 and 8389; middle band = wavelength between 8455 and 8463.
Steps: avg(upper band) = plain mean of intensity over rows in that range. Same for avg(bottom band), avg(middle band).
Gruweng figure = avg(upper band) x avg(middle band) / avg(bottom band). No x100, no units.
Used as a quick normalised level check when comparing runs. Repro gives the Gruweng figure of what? 31.2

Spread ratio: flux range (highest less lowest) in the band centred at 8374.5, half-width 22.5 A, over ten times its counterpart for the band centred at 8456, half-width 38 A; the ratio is 0.06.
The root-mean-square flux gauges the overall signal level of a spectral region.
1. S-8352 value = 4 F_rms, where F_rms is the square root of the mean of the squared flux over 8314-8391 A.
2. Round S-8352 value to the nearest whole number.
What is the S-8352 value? 139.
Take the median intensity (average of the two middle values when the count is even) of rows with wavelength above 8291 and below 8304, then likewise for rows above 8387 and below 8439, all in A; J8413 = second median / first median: 0.96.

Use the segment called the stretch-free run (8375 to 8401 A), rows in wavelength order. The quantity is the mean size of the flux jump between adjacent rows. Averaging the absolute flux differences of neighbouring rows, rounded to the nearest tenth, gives 3.2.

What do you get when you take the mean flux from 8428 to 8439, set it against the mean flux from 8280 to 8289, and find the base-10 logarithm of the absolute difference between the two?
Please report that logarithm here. 0.2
